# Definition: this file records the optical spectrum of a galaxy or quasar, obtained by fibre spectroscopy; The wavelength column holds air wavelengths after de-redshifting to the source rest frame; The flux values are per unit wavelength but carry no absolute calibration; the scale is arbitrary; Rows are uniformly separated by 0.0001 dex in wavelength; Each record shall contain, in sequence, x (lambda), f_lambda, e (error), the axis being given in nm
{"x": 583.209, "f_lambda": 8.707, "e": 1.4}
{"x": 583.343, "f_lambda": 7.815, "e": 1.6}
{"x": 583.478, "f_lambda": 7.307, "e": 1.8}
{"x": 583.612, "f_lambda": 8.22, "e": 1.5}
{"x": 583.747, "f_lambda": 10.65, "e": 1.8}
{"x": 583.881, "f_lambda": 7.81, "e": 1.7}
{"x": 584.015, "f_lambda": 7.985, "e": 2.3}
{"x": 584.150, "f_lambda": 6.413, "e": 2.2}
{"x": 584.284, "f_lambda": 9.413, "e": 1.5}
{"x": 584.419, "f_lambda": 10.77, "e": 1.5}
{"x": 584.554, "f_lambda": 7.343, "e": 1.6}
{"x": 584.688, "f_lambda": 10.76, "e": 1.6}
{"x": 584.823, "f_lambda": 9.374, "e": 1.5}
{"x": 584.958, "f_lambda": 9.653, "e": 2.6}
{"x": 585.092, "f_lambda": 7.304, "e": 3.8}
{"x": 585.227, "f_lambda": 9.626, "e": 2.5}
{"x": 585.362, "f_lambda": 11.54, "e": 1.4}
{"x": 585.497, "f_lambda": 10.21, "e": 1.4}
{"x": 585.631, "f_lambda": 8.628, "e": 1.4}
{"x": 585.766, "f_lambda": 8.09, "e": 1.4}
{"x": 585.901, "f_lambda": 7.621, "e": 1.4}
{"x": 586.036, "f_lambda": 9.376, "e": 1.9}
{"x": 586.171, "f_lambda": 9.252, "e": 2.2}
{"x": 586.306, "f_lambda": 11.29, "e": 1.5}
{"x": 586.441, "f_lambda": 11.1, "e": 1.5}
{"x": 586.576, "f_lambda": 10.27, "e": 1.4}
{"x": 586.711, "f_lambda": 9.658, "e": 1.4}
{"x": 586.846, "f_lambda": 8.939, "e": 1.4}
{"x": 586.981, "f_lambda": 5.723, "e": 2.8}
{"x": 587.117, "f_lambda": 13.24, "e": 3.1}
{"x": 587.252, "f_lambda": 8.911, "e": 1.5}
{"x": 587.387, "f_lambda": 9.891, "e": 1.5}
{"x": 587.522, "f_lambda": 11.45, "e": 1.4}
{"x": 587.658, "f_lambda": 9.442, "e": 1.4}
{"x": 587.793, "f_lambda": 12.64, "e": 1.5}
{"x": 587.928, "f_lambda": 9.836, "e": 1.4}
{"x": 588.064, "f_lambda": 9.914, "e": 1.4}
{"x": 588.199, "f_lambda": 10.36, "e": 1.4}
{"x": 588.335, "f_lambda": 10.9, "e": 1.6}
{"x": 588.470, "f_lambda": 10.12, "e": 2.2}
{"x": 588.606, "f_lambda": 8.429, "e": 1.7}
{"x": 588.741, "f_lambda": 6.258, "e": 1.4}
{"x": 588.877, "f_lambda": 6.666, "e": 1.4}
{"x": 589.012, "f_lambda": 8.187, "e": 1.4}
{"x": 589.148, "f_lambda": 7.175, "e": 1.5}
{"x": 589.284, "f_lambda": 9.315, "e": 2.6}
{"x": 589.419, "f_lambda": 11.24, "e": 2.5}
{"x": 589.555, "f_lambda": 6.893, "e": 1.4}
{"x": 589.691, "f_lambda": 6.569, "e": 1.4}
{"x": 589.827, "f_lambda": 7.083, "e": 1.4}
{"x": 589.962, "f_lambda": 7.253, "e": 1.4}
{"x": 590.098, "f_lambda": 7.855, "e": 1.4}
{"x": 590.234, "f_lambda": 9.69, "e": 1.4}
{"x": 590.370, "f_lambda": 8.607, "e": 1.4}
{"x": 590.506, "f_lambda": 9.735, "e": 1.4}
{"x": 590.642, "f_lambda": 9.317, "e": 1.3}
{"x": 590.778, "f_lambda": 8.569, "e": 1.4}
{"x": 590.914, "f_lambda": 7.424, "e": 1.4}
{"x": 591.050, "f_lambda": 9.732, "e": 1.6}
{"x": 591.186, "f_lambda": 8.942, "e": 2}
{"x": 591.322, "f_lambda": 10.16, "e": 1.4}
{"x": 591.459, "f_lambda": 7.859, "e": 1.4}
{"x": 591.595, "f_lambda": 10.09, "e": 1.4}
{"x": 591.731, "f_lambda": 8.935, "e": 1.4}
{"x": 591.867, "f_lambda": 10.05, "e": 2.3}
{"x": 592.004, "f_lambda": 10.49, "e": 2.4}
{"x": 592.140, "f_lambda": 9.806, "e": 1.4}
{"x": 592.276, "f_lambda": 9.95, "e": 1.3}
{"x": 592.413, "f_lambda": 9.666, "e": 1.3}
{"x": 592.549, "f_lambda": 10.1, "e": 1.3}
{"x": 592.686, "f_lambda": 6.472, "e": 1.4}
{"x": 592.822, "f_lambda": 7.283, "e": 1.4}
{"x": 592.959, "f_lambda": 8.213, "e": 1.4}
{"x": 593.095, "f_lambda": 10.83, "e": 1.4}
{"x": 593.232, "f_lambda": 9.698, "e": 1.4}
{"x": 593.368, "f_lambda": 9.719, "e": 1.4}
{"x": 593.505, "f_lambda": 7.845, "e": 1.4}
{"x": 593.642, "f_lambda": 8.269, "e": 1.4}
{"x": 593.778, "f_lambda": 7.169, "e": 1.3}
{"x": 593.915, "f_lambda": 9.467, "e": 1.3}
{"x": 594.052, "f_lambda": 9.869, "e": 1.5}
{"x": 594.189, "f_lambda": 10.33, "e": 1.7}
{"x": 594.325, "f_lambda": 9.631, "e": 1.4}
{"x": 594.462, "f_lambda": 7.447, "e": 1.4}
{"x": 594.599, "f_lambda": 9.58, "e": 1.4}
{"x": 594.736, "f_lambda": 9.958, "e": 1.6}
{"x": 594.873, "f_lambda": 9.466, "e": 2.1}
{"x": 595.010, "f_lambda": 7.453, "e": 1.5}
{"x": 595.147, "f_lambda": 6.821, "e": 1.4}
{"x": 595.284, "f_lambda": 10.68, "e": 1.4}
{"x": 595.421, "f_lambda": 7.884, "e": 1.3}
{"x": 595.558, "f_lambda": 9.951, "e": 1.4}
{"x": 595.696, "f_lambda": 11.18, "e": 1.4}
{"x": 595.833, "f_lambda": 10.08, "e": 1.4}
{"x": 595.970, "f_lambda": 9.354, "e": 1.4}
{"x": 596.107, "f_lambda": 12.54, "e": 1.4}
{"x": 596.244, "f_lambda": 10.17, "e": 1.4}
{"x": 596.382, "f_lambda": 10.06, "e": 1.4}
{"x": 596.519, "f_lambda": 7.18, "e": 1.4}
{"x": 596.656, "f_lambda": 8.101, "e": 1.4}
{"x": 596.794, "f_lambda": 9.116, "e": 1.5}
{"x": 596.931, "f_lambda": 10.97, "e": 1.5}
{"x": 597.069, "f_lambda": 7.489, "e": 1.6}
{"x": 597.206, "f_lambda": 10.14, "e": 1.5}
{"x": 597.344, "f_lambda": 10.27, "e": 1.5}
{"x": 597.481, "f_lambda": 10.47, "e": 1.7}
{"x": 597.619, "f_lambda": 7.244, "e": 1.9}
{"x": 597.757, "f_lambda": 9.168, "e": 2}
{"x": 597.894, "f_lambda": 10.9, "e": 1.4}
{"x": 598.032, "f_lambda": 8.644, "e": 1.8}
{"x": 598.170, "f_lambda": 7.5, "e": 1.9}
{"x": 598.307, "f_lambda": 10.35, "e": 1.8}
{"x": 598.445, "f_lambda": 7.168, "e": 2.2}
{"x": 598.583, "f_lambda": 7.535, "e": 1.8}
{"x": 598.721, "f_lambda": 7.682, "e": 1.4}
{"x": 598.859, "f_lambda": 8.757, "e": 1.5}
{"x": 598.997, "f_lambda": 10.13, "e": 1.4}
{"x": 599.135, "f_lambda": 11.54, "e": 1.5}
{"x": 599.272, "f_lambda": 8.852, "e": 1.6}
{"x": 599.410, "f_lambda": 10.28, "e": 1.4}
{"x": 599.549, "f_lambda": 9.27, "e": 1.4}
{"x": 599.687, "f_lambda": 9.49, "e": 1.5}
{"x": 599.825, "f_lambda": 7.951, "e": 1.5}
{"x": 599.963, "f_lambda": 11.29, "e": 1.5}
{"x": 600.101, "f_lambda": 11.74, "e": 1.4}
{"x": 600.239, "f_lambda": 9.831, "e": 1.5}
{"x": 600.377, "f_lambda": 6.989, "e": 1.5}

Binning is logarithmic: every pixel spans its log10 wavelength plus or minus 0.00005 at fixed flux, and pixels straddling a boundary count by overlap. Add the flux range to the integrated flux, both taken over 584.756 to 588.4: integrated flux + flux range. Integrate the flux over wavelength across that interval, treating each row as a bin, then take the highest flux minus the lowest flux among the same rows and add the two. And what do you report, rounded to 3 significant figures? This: 43.2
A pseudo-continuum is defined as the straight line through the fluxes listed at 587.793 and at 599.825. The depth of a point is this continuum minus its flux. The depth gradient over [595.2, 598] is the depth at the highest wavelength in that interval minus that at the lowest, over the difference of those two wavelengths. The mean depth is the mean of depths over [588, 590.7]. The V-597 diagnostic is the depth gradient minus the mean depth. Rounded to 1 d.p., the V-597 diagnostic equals -3.9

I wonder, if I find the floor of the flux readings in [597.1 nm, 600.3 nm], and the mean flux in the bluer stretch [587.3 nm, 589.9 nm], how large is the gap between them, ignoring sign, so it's 1.9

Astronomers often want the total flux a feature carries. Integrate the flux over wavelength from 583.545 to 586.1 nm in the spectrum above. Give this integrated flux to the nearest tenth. 23.0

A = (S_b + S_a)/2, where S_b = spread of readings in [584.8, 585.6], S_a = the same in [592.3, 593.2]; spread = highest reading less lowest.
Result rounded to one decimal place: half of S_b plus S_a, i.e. 4.3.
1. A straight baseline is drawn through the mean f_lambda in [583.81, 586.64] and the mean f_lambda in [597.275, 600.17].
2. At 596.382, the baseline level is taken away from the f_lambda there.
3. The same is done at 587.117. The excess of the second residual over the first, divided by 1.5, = 2.2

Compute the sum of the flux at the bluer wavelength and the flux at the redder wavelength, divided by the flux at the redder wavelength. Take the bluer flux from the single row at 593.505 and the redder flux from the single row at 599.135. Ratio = 1.68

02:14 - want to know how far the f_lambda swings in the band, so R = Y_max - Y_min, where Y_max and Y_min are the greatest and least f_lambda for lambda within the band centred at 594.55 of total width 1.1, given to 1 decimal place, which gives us 2.9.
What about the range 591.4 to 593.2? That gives 4.4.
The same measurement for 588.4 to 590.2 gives 5.0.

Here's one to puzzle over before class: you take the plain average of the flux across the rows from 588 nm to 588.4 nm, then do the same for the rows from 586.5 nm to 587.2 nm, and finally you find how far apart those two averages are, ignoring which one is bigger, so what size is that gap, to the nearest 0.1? 0.8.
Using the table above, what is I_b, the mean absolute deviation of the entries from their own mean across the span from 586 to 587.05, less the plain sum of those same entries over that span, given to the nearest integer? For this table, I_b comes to -74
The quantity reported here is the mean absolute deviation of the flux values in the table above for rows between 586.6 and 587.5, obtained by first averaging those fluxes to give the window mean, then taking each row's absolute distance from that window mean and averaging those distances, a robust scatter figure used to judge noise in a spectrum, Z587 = 1.5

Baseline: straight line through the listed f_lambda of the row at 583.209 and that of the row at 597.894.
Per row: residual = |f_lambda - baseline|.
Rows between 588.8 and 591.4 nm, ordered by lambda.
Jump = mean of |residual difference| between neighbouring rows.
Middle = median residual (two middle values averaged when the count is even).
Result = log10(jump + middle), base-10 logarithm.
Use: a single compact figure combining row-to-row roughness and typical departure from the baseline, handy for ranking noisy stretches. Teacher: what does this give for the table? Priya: 0.39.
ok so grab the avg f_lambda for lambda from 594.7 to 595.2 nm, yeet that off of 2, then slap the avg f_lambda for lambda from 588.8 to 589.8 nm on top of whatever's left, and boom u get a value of 1.6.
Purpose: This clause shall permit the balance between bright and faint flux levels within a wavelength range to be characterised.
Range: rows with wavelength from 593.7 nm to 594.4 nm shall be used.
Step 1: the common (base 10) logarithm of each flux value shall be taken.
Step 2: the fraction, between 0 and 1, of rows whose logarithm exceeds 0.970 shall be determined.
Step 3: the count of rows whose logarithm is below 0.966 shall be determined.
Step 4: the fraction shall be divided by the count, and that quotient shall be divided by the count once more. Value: 0.80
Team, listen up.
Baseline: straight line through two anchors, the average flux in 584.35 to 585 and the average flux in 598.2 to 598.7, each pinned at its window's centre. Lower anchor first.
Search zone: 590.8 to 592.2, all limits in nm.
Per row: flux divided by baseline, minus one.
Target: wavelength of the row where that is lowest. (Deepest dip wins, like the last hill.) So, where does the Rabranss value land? 590.914 nm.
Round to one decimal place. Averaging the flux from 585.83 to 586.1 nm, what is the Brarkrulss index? 8.5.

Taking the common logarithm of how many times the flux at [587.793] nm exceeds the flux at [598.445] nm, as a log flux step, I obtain 0.25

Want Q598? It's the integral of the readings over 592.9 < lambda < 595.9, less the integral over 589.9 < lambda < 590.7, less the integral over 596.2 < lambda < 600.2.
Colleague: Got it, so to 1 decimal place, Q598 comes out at -16.7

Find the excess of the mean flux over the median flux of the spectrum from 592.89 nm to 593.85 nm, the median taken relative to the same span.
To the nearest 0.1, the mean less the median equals 0.6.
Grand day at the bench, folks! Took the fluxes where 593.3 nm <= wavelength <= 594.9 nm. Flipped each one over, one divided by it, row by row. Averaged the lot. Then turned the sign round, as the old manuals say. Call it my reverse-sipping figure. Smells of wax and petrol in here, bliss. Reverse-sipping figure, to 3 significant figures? -0.112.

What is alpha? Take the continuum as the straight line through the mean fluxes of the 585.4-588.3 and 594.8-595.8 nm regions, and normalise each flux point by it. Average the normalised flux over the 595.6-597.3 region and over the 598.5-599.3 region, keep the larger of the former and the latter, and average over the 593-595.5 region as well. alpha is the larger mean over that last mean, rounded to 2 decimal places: 1.10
